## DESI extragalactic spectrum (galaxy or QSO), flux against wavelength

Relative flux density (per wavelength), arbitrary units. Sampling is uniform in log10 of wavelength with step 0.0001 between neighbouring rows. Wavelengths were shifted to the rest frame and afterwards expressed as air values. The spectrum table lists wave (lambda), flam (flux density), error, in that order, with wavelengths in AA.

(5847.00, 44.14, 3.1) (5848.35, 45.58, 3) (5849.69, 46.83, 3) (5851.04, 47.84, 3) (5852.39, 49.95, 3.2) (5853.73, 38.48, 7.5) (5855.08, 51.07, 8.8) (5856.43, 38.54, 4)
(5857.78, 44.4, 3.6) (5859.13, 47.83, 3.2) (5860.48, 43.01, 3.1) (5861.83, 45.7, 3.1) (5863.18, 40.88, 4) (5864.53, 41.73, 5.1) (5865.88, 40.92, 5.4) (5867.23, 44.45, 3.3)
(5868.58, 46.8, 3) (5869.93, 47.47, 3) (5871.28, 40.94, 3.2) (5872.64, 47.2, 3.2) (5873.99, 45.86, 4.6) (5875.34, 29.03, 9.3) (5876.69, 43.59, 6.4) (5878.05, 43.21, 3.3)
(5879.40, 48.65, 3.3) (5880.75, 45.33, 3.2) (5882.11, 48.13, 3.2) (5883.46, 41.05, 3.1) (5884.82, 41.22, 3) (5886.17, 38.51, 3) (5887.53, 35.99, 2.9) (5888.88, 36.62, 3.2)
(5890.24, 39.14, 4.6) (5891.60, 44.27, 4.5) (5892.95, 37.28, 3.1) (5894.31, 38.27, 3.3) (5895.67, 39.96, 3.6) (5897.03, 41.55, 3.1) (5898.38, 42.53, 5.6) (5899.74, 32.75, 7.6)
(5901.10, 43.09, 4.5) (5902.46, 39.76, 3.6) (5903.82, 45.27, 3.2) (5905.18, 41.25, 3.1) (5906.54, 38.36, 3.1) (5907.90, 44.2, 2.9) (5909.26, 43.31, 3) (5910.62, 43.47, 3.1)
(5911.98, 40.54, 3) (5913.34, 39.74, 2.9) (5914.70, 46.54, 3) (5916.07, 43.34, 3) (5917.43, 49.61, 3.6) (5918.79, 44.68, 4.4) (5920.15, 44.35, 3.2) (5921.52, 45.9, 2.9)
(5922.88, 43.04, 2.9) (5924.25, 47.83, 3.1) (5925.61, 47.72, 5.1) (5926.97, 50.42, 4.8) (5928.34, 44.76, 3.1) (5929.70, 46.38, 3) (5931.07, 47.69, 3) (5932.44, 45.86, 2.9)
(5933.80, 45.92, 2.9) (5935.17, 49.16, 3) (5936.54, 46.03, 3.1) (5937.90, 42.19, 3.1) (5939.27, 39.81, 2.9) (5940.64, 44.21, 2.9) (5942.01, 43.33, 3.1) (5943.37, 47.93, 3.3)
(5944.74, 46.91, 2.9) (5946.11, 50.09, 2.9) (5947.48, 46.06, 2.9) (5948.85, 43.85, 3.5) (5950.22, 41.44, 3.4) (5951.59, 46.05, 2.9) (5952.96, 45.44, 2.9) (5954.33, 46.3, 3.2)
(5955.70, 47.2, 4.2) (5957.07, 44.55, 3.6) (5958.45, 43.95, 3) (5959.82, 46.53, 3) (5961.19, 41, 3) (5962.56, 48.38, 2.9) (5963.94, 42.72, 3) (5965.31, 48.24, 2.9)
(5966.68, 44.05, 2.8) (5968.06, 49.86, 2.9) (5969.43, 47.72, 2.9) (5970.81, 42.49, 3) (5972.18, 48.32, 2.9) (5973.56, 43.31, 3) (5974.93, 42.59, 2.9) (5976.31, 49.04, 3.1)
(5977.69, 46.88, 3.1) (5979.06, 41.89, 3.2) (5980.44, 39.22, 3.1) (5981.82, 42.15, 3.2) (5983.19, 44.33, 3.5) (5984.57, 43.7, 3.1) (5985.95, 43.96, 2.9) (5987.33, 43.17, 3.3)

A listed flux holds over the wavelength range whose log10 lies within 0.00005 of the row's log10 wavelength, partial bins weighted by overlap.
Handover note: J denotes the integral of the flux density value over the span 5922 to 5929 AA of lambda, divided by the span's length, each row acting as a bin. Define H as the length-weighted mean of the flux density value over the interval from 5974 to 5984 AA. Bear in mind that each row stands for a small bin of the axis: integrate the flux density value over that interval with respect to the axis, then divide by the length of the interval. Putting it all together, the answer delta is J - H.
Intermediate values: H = 44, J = 46.7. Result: 3.0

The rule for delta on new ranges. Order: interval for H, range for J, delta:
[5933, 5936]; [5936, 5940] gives -4.8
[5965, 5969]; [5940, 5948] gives -0.9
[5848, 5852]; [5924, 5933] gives 0.1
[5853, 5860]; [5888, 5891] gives -6.2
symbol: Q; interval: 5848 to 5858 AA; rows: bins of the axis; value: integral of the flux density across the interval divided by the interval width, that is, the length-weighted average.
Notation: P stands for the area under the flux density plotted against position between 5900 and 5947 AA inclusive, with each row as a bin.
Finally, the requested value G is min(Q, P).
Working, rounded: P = 2100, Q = 45.4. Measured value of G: 45.39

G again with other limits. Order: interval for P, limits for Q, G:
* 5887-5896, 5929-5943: 45.14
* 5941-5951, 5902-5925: 43.65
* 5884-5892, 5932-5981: 45.25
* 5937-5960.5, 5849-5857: 45.57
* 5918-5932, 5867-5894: 42.15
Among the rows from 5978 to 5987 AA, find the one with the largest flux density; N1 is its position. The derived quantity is 5983.19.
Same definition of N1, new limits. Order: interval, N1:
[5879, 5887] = 5879.40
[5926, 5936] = 5926.97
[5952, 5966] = 5962.56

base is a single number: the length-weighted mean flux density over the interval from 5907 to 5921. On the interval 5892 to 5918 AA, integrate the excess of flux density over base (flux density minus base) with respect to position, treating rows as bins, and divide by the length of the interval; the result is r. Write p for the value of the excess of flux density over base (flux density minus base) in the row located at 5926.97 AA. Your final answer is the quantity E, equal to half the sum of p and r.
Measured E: 2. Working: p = 7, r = -2.3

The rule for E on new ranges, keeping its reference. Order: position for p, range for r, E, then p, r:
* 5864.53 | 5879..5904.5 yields -3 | -2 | -3.0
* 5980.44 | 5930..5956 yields -2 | -5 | 1.6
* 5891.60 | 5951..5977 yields 1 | 0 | 1.8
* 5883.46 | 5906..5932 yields -1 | -3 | 1.0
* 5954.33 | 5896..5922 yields 1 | 2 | -1.3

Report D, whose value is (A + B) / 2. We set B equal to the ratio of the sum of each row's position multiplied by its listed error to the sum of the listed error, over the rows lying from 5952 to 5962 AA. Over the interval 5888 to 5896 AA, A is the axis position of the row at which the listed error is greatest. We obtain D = 5923.6 AA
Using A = 5890.24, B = 5957.0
